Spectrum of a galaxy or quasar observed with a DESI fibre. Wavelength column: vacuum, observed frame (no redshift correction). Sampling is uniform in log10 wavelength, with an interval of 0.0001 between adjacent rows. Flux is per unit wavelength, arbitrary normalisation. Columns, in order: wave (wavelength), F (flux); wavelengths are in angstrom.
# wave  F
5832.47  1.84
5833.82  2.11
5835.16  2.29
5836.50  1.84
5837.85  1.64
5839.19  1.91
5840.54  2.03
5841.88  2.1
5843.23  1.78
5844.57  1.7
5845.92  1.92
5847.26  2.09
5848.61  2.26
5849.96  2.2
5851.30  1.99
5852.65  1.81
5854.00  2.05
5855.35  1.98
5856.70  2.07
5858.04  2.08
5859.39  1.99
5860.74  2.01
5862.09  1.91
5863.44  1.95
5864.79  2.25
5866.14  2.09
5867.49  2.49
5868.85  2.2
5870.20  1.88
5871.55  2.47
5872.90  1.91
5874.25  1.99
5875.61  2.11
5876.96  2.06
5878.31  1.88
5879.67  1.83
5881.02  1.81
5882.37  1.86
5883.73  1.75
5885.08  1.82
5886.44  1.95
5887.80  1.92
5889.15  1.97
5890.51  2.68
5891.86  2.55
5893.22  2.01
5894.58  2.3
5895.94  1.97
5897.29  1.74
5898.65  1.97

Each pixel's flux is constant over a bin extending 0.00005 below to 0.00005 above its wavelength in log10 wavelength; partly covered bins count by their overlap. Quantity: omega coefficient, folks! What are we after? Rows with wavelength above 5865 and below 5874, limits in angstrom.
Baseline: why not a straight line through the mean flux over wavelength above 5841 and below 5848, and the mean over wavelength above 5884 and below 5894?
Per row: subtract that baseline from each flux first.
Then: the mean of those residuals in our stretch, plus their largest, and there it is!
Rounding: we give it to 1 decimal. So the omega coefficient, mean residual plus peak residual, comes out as 0.6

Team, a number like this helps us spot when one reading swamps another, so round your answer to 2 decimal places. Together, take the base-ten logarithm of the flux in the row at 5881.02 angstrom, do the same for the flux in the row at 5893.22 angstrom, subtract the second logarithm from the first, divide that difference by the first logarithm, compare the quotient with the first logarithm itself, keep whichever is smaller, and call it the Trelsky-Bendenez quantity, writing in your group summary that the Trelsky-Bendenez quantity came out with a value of -0.18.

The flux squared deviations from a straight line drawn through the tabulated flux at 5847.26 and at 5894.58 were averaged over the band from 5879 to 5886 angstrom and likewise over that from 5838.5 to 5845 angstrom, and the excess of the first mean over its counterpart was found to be 0.14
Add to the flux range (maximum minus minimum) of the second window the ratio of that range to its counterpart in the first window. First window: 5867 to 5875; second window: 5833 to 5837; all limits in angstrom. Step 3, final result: 1.2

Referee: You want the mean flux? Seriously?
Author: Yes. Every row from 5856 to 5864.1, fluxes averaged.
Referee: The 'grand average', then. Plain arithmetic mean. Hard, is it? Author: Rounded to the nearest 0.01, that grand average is 2.00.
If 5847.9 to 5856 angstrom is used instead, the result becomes 2.05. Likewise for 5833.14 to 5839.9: 1.96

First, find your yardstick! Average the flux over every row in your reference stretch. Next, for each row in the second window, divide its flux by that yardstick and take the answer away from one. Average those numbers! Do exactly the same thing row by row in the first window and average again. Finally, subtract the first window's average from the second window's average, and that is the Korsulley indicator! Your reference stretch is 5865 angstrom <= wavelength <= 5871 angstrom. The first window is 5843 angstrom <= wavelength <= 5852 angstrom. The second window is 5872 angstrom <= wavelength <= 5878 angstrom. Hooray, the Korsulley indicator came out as -0.01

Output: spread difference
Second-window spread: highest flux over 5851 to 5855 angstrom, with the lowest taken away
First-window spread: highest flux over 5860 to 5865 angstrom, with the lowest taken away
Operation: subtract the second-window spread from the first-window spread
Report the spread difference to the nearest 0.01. 0.10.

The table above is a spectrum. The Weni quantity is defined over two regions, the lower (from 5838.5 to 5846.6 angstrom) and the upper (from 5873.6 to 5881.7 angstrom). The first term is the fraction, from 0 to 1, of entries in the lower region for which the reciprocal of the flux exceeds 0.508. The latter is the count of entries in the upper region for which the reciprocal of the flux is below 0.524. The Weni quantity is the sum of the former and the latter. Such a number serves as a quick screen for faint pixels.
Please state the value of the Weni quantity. 3.7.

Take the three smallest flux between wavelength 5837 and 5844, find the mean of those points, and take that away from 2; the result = 0.2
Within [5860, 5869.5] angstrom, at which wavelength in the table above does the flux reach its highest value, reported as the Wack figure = 5867.49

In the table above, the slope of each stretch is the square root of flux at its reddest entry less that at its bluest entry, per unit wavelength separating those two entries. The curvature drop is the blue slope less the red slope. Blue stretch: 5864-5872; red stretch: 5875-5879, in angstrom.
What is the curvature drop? 0.041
